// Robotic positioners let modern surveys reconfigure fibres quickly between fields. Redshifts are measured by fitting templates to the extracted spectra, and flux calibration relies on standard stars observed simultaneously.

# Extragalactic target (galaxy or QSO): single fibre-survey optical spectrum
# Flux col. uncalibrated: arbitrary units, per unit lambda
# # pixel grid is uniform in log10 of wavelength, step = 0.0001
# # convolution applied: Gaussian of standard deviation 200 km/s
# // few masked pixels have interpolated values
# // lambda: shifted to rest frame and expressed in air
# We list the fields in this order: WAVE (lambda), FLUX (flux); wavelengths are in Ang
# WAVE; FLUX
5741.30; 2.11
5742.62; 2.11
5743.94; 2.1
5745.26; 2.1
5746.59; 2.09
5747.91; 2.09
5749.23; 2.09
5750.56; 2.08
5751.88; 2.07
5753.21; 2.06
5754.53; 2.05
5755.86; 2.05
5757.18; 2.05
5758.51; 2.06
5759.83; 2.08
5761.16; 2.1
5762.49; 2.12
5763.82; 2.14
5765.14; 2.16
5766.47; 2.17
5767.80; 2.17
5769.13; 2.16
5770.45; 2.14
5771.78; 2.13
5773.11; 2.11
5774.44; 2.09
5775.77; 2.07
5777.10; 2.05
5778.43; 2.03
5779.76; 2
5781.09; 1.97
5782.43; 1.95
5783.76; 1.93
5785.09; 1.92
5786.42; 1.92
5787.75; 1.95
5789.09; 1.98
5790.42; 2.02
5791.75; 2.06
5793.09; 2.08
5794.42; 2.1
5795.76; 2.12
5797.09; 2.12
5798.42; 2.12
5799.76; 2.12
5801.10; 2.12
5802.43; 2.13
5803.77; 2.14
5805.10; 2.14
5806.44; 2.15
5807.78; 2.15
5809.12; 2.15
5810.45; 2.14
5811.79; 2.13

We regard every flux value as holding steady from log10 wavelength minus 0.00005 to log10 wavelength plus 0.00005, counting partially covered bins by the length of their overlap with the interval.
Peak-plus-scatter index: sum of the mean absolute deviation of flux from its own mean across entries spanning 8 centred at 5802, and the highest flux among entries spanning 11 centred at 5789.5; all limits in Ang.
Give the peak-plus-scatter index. 2.11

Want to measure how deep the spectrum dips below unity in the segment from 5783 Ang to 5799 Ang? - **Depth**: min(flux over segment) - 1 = 0.92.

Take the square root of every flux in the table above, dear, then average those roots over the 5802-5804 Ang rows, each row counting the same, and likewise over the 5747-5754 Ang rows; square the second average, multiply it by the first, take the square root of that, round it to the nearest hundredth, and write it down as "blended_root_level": 1.74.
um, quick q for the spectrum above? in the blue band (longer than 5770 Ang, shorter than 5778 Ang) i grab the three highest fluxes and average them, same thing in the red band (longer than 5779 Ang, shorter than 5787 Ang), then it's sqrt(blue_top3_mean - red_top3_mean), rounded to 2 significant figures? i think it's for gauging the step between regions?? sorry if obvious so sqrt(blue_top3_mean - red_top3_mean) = 0.39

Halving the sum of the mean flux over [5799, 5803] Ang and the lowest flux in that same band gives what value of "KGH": 2.12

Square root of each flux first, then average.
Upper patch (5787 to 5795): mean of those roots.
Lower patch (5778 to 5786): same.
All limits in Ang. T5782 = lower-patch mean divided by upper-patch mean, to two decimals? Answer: 0.98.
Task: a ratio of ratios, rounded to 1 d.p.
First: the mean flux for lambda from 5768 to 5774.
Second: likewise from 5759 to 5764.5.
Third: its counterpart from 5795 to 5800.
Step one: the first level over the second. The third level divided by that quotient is 2.1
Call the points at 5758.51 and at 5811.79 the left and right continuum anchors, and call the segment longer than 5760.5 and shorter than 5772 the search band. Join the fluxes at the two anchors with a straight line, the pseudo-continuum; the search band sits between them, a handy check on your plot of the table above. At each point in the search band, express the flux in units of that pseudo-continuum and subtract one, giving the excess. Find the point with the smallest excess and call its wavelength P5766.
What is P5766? 5761.16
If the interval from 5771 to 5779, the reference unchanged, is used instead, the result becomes 5778.43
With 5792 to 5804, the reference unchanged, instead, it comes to 5793.09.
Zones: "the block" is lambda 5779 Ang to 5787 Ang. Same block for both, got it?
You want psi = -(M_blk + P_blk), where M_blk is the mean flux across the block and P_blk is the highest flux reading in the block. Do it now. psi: -3.95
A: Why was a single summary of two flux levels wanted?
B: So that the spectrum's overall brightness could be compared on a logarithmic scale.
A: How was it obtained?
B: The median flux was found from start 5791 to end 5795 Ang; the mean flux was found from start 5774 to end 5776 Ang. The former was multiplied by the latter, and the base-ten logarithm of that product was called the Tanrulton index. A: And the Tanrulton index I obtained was 0.636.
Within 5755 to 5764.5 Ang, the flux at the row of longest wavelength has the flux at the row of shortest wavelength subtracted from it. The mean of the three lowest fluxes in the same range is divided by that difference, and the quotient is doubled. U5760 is 46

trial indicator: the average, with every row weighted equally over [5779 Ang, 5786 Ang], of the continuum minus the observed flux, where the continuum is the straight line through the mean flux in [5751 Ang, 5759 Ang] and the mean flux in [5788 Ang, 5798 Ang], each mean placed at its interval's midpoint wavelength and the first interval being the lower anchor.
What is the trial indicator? 0.11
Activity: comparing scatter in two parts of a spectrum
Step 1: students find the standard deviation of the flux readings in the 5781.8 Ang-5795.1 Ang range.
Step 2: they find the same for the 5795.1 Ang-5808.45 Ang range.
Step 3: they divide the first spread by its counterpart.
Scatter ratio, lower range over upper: 5.4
